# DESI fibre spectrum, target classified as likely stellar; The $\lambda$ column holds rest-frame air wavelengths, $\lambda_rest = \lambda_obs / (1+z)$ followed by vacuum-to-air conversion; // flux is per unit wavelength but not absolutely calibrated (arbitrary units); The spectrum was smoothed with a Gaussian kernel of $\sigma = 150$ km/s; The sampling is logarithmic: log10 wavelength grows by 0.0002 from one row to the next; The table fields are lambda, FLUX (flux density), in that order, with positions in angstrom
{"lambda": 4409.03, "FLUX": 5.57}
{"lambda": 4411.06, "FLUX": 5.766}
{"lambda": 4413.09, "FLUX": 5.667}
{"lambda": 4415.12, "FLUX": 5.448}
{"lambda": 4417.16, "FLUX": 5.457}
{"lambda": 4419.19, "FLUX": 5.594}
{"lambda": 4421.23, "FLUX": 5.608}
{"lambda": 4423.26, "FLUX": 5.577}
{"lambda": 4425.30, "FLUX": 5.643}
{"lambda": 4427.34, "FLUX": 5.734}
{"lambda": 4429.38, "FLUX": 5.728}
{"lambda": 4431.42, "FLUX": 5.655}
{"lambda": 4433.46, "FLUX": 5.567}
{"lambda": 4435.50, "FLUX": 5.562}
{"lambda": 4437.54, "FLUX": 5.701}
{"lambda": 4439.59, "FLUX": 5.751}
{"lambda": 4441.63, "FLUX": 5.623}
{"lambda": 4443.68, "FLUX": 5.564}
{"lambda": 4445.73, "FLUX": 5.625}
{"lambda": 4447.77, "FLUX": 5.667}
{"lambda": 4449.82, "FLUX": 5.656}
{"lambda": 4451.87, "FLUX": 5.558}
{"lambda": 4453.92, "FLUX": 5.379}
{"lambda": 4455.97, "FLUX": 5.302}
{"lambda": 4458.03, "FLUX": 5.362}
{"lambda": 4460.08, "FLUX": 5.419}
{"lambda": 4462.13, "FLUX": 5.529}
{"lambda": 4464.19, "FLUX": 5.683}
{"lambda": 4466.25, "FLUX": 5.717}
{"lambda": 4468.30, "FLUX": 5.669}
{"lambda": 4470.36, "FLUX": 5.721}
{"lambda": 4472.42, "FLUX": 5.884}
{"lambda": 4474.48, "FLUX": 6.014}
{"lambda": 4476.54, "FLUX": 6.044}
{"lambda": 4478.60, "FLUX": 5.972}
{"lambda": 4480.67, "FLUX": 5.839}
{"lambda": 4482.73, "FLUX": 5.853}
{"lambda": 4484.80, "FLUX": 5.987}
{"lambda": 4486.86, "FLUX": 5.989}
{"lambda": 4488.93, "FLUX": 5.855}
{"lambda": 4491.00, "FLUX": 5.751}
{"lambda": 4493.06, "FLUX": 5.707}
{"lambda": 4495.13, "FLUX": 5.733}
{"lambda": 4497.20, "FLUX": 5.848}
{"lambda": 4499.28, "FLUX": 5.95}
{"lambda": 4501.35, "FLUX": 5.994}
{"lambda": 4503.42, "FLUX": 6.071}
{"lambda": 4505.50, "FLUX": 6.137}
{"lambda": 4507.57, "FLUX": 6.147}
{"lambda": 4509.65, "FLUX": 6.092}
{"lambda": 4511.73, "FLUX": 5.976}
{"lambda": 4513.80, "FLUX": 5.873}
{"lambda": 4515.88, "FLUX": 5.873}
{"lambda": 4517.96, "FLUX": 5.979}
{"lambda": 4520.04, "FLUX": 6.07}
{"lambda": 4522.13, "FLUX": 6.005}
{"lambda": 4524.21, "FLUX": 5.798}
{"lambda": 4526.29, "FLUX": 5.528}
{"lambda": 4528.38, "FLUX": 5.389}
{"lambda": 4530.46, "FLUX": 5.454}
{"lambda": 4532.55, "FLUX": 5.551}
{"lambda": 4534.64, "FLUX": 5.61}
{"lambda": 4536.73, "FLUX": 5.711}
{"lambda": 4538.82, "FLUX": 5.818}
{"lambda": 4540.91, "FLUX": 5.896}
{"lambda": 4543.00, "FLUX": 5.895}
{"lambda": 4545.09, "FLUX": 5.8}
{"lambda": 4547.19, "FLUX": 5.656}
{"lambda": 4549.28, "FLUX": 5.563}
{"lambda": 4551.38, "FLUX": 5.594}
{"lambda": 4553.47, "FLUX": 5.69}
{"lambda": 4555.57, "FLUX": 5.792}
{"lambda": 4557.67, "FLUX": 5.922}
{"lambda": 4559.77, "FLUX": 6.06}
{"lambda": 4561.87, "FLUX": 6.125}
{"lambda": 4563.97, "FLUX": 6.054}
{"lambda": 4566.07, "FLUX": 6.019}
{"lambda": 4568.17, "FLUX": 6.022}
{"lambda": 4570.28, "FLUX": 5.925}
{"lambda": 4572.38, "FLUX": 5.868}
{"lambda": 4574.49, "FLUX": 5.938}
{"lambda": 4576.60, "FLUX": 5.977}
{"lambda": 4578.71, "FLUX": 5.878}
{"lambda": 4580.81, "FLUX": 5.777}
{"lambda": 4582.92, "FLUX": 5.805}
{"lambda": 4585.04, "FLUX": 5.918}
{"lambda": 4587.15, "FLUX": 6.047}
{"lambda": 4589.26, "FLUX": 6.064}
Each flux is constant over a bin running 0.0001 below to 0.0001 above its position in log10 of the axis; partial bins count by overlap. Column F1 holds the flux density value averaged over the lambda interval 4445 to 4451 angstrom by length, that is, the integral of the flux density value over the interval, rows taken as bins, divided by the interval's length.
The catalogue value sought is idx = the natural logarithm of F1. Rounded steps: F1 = 5.65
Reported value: 1.73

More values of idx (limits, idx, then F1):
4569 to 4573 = 1.78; 5.91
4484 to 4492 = 1.77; 5.89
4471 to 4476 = 1.78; 5.94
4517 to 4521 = 1.80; 6.03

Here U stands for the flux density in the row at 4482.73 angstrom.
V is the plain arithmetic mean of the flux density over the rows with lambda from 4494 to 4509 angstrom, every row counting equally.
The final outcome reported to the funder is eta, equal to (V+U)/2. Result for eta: 5.92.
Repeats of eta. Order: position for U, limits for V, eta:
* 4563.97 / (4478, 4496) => 5.95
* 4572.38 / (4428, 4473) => 5.74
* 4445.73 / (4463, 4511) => 5.76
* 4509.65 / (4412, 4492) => 5.88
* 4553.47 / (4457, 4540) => 5.75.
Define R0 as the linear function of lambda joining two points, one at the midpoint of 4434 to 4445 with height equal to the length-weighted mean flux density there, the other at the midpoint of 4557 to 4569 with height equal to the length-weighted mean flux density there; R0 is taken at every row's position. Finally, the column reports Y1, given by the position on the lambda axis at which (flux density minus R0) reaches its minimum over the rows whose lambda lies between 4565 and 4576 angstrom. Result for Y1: 4572.38 angstrom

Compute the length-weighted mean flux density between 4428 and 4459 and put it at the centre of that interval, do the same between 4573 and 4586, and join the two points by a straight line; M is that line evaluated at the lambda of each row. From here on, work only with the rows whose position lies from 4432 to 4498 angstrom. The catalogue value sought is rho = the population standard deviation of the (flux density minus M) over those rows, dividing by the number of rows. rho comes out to 0.170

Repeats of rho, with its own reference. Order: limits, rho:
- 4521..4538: 0.192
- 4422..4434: 0.066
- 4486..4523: 0.121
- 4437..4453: 0.068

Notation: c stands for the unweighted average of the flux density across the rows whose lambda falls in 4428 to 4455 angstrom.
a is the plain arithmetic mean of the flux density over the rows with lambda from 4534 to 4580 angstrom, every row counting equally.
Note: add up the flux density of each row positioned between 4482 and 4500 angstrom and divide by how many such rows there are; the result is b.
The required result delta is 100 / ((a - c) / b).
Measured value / 2470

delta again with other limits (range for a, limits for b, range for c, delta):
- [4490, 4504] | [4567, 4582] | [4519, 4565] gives 6358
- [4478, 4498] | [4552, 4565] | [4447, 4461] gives 1581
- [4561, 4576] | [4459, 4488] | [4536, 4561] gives 2767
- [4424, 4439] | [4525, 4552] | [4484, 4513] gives -1950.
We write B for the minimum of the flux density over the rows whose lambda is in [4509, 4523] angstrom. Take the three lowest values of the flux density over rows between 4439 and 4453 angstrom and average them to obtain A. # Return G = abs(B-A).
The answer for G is 0.29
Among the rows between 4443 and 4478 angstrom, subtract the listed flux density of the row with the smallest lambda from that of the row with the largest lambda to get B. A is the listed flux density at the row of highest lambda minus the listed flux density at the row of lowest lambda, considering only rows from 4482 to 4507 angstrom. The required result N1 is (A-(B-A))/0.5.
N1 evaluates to 0.2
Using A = 0.28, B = 0.5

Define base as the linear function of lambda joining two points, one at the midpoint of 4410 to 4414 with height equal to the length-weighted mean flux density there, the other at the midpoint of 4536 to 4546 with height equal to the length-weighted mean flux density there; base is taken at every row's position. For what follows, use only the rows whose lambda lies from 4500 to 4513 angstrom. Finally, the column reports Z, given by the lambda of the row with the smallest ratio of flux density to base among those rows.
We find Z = 4511.73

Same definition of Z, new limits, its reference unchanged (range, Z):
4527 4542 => 4528.38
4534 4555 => 4549.28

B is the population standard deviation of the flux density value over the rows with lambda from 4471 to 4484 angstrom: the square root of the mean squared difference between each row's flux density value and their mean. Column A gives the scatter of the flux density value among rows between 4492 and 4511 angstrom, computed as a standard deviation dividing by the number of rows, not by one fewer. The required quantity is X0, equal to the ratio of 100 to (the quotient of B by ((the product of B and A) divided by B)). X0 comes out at 199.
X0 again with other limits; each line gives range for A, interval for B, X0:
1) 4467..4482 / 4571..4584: 192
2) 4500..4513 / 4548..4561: 37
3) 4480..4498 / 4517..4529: 37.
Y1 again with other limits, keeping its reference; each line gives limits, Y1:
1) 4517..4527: 4526.29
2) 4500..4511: 4501.35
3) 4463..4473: 4468.30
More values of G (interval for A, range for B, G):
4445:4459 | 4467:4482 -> 0.32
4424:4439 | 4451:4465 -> 0.29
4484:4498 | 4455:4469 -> 0.43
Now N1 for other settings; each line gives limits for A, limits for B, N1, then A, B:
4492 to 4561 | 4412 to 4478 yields 0.7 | 0.35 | 0.4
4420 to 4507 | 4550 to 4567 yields 1.3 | 0.53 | 0.4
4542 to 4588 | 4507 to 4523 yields 0.9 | 0.15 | -0.1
